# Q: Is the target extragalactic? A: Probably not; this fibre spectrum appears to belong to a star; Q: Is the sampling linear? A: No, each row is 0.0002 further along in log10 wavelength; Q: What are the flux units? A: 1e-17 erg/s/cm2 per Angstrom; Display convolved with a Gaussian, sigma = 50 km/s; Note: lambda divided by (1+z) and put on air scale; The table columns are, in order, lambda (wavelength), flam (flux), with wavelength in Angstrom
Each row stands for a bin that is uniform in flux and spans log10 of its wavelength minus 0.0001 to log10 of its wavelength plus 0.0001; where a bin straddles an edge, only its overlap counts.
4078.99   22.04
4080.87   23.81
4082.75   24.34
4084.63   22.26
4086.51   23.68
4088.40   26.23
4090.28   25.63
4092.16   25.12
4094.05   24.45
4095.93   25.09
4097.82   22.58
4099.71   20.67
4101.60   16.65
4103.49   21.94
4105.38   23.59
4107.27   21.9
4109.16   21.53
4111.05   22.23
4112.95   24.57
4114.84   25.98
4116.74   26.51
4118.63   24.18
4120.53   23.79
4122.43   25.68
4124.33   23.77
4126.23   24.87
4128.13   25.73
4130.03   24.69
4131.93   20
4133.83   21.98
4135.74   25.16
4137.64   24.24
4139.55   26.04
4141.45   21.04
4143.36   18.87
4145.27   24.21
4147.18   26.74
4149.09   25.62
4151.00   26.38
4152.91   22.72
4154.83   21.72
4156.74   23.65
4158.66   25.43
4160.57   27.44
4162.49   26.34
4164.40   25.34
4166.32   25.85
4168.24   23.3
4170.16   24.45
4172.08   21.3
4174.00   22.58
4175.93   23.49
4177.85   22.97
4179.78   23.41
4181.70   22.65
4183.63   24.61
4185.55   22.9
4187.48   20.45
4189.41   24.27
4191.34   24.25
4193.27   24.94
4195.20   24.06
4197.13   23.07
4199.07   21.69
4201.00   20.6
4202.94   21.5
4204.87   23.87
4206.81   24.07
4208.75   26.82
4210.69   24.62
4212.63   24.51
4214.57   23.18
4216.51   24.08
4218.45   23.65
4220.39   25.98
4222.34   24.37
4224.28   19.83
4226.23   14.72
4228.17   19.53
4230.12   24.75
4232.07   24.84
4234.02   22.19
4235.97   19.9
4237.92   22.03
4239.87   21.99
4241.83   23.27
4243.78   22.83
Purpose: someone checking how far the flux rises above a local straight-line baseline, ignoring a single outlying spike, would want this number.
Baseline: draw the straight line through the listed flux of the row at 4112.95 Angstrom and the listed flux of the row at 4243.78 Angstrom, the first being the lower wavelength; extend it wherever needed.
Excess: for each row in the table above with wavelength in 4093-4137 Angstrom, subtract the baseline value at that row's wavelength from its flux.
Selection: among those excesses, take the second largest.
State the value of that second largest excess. 1.44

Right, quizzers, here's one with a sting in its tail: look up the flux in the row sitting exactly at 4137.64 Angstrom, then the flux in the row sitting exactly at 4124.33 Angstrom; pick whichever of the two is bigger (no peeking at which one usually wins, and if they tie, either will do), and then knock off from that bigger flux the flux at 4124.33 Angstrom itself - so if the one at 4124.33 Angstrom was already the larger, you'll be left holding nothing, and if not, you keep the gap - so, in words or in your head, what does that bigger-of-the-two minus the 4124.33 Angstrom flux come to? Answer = 0.47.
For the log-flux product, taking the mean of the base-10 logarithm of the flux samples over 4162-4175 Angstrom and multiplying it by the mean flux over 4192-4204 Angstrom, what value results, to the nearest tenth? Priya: 31.3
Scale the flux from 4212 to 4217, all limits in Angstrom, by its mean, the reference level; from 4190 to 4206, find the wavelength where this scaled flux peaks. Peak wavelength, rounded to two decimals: 4193.27 Angstrom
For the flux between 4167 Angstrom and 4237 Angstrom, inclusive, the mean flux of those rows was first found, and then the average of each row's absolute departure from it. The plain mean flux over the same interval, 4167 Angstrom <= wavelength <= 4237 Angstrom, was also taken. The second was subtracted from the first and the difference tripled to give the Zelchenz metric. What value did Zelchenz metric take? -64.1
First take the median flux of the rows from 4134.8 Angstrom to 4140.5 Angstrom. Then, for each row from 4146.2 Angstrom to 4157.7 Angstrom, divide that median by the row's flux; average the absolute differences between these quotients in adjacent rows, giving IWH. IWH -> 0.074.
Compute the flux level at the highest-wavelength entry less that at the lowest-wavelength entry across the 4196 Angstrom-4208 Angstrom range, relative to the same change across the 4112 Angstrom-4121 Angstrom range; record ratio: -1.3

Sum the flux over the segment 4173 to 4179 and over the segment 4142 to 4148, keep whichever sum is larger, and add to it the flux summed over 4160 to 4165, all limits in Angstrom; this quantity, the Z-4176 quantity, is 149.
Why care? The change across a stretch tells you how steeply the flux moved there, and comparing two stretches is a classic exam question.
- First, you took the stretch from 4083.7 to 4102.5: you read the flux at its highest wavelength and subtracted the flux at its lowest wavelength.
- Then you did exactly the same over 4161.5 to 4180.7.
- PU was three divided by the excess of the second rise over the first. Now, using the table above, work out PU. 1.1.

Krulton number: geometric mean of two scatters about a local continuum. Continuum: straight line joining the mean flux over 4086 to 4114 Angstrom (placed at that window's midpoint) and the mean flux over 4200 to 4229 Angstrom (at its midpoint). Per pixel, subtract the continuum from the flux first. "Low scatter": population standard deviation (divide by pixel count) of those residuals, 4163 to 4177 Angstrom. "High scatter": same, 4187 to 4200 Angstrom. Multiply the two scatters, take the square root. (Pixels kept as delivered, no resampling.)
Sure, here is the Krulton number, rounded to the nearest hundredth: 1.48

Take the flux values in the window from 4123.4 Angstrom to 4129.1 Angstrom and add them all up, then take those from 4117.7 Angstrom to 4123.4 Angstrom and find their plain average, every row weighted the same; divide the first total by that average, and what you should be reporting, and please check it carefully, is 3.03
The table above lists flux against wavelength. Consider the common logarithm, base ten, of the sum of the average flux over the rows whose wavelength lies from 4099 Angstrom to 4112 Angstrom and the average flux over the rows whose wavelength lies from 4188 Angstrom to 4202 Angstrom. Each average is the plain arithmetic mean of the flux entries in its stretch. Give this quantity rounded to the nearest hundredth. 1.65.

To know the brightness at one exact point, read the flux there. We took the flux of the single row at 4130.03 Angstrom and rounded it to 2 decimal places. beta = 24.69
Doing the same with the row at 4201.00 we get 20.60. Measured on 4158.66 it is 25.43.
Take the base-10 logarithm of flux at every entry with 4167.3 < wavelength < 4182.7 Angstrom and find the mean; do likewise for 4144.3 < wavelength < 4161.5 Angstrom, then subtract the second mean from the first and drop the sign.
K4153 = 0.033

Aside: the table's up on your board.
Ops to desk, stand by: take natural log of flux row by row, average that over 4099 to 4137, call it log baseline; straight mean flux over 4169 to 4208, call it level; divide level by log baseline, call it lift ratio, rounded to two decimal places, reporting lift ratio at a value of 7.34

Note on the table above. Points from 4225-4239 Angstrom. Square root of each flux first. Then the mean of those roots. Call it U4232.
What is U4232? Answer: 4.58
